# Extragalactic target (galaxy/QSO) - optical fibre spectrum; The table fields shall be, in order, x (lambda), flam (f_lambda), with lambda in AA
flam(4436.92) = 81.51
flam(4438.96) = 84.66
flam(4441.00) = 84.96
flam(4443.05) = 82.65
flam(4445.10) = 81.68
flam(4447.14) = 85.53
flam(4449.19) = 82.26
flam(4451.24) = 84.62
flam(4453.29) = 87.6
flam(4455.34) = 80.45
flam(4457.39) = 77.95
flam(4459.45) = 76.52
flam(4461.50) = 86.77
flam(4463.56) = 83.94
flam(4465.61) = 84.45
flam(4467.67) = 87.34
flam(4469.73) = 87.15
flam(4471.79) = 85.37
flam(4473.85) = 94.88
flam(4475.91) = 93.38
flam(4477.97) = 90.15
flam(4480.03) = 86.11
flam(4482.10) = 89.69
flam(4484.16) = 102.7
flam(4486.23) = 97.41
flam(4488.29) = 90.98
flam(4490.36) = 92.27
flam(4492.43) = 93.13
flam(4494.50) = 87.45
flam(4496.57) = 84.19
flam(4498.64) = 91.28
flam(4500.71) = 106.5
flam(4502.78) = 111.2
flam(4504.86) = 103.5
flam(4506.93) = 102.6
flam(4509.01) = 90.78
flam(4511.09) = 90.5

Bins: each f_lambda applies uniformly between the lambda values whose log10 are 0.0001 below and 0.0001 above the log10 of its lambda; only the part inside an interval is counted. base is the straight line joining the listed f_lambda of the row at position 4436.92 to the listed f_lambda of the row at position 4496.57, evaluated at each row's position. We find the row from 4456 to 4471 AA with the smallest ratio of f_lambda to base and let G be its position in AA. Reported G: 4459.45 AA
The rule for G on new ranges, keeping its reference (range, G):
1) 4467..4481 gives 4471.79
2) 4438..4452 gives 4445.10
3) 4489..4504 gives 4496.57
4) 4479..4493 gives 4480.03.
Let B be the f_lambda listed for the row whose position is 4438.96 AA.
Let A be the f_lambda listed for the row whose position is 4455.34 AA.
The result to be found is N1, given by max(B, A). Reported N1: 85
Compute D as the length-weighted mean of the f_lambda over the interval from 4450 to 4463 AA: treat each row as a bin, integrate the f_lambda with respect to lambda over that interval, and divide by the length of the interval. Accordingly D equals 82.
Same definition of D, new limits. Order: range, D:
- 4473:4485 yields 93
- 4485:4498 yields 91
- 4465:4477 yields 89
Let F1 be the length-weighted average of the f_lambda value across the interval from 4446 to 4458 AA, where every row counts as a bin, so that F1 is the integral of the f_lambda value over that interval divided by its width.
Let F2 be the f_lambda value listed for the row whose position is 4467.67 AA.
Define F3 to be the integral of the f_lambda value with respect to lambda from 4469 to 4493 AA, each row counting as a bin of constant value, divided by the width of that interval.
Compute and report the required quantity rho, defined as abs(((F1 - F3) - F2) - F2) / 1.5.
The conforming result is 122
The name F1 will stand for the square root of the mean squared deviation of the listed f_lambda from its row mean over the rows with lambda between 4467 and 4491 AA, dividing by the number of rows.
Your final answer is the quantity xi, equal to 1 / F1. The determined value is 0.21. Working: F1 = 4.9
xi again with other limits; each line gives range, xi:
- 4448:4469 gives 0.27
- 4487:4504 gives 0.11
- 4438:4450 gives 0.68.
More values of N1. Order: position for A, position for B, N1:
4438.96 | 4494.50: 87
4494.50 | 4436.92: 87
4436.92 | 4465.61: 84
